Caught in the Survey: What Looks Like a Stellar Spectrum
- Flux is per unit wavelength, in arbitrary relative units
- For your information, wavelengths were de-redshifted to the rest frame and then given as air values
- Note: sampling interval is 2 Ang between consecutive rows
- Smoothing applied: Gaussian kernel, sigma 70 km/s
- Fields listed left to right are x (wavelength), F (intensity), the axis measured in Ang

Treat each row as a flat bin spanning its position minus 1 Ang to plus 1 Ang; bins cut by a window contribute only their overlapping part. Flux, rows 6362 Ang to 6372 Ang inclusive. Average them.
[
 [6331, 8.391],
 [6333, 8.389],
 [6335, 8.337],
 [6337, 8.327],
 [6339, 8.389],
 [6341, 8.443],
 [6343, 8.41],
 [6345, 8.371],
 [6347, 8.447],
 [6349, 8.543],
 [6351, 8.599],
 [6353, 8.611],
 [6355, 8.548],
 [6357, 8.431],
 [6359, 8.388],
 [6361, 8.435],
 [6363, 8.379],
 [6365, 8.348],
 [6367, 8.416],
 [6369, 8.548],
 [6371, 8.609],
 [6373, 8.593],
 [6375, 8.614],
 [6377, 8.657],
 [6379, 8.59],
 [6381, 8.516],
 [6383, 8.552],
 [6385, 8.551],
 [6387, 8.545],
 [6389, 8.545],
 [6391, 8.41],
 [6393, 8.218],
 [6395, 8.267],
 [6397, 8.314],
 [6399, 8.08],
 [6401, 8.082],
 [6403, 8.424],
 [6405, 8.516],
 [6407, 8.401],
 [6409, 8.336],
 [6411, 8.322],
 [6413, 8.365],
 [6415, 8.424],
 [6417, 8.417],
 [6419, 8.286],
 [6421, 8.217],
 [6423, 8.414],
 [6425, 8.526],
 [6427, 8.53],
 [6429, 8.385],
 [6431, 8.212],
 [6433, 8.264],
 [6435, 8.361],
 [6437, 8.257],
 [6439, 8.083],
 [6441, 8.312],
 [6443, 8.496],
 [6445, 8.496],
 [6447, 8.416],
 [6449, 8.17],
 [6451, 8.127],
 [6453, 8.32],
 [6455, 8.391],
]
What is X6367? 8.46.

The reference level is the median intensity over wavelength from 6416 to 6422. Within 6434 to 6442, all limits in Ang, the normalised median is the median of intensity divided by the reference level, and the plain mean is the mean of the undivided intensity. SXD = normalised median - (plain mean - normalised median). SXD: -6.25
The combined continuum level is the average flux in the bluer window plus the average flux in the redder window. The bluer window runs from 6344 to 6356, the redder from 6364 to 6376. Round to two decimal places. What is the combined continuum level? 17.04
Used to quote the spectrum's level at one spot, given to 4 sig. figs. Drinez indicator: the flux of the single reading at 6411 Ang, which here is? 8.322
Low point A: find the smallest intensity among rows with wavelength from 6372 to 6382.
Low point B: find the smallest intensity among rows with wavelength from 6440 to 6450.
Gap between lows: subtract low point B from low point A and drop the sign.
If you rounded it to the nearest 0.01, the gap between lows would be 0.35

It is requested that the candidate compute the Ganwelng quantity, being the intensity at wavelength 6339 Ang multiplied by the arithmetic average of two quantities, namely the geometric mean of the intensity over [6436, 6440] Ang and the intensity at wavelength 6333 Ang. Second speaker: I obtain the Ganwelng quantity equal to 69.5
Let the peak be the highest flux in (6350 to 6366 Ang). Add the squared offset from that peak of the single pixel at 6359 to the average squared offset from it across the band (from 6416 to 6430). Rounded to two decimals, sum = 0.11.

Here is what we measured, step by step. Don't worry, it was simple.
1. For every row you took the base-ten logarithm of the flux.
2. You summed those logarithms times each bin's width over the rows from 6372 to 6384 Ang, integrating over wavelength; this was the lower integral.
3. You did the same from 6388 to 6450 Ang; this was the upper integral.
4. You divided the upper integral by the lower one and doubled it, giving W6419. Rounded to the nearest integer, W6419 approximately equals 10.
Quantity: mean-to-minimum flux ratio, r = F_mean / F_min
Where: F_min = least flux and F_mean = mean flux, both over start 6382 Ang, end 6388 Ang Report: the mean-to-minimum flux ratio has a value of 1.001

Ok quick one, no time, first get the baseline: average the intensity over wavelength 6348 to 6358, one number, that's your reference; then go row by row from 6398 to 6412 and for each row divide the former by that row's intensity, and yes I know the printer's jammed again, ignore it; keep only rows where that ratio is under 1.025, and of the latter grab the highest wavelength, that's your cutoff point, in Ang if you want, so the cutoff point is 6407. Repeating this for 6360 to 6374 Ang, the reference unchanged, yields 6373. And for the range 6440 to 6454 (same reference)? 6447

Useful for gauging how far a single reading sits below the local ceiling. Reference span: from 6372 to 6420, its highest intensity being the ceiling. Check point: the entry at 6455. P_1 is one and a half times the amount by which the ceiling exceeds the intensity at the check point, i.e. 0.40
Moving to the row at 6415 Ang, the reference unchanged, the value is 0.35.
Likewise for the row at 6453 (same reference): 0.51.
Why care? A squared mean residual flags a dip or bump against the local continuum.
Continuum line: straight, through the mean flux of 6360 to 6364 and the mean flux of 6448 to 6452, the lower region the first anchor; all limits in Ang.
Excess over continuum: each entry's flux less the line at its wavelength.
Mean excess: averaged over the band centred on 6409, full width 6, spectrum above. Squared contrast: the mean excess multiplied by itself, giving 0.01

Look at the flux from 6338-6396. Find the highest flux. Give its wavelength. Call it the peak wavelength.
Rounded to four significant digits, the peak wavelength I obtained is 6377 Ang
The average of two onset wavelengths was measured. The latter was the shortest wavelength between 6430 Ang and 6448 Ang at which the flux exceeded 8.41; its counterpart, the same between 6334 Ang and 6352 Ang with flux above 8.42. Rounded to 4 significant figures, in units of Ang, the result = 6392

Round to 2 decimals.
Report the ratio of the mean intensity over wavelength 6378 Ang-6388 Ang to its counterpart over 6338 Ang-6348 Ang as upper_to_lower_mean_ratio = 1.02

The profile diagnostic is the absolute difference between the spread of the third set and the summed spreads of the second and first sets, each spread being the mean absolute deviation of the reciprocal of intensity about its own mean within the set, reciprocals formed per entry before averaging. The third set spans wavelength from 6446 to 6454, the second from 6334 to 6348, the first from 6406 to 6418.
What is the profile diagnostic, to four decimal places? 0.0005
